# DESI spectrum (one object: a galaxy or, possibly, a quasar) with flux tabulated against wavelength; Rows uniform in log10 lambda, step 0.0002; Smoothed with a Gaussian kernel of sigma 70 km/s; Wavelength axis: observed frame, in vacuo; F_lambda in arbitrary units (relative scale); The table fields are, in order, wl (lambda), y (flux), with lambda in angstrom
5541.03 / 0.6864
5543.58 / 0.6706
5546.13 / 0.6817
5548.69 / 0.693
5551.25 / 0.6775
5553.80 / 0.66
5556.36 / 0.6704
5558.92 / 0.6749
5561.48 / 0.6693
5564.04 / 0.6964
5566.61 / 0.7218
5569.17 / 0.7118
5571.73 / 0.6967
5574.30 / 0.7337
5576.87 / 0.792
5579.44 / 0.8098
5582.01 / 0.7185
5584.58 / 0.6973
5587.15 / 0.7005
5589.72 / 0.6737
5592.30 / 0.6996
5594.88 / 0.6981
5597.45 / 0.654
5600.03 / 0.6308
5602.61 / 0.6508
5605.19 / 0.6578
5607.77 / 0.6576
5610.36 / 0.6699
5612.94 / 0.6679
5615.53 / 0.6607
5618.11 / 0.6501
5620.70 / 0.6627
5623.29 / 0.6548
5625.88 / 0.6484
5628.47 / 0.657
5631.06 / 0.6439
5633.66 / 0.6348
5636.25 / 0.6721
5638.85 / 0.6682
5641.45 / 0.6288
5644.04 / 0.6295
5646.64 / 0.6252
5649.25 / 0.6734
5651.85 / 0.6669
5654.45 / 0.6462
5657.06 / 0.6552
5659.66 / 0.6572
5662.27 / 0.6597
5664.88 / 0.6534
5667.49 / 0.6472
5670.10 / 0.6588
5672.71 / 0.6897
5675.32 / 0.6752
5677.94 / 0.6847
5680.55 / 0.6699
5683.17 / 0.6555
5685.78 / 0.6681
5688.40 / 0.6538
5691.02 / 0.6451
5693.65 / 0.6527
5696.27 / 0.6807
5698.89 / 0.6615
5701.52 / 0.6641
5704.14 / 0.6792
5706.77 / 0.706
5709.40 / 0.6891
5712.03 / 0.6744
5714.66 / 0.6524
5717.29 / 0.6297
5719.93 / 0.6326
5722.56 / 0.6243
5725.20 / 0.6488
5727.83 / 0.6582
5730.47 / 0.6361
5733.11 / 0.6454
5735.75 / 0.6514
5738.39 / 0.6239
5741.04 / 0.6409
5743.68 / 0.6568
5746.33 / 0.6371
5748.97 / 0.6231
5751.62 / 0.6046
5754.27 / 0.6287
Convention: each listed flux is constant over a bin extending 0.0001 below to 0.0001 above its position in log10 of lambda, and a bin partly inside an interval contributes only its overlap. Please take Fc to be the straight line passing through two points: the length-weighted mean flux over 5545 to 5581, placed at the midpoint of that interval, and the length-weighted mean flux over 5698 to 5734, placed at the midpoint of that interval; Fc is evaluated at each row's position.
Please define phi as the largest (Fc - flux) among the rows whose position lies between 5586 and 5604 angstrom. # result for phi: 0.064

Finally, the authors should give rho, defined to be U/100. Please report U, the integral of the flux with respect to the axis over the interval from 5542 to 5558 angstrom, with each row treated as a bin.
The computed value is 0.11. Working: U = 11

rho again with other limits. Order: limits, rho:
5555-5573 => 0.12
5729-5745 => 0.10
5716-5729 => 0.08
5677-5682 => 0.03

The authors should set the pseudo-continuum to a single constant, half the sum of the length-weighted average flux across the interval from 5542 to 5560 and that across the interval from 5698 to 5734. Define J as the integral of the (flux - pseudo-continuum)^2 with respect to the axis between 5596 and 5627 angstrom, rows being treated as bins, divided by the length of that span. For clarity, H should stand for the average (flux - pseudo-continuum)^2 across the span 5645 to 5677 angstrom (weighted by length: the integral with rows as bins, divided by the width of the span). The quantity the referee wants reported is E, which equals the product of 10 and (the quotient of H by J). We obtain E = 14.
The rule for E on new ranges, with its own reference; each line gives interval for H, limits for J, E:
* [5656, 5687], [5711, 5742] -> 2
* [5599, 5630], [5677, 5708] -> 8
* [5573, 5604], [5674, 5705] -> 282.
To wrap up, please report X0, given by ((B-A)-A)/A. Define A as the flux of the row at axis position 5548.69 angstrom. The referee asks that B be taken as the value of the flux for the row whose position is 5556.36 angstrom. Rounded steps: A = 0.693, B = 0.6704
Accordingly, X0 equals -1.03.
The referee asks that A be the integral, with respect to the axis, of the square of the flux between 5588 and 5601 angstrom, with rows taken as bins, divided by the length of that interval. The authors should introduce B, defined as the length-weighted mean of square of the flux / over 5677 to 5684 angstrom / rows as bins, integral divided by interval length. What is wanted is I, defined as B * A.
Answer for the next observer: 0.204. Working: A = 0.45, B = 0.45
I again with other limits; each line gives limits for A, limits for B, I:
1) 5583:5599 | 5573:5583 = 0.277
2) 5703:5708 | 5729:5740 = 0.196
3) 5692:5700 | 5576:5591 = 0.237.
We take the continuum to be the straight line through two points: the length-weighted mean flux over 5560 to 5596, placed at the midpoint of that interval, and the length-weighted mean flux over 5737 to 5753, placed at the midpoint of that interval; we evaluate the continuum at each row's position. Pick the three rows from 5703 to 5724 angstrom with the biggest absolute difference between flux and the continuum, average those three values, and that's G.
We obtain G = 0.041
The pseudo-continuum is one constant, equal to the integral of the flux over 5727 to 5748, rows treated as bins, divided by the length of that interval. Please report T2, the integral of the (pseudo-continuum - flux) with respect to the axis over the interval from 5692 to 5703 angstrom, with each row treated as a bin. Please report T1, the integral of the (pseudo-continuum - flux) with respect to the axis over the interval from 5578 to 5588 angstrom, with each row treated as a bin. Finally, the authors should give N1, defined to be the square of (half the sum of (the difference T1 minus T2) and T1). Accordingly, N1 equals 0.62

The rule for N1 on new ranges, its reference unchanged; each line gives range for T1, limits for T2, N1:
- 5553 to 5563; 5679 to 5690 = 0.03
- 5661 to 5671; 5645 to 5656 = 0.00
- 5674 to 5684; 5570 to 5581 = 0.11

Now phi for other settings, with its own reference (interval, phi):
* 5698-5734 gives 0.031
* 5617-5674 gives 0.054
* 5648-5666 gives 0.031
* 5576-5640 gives 0.064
